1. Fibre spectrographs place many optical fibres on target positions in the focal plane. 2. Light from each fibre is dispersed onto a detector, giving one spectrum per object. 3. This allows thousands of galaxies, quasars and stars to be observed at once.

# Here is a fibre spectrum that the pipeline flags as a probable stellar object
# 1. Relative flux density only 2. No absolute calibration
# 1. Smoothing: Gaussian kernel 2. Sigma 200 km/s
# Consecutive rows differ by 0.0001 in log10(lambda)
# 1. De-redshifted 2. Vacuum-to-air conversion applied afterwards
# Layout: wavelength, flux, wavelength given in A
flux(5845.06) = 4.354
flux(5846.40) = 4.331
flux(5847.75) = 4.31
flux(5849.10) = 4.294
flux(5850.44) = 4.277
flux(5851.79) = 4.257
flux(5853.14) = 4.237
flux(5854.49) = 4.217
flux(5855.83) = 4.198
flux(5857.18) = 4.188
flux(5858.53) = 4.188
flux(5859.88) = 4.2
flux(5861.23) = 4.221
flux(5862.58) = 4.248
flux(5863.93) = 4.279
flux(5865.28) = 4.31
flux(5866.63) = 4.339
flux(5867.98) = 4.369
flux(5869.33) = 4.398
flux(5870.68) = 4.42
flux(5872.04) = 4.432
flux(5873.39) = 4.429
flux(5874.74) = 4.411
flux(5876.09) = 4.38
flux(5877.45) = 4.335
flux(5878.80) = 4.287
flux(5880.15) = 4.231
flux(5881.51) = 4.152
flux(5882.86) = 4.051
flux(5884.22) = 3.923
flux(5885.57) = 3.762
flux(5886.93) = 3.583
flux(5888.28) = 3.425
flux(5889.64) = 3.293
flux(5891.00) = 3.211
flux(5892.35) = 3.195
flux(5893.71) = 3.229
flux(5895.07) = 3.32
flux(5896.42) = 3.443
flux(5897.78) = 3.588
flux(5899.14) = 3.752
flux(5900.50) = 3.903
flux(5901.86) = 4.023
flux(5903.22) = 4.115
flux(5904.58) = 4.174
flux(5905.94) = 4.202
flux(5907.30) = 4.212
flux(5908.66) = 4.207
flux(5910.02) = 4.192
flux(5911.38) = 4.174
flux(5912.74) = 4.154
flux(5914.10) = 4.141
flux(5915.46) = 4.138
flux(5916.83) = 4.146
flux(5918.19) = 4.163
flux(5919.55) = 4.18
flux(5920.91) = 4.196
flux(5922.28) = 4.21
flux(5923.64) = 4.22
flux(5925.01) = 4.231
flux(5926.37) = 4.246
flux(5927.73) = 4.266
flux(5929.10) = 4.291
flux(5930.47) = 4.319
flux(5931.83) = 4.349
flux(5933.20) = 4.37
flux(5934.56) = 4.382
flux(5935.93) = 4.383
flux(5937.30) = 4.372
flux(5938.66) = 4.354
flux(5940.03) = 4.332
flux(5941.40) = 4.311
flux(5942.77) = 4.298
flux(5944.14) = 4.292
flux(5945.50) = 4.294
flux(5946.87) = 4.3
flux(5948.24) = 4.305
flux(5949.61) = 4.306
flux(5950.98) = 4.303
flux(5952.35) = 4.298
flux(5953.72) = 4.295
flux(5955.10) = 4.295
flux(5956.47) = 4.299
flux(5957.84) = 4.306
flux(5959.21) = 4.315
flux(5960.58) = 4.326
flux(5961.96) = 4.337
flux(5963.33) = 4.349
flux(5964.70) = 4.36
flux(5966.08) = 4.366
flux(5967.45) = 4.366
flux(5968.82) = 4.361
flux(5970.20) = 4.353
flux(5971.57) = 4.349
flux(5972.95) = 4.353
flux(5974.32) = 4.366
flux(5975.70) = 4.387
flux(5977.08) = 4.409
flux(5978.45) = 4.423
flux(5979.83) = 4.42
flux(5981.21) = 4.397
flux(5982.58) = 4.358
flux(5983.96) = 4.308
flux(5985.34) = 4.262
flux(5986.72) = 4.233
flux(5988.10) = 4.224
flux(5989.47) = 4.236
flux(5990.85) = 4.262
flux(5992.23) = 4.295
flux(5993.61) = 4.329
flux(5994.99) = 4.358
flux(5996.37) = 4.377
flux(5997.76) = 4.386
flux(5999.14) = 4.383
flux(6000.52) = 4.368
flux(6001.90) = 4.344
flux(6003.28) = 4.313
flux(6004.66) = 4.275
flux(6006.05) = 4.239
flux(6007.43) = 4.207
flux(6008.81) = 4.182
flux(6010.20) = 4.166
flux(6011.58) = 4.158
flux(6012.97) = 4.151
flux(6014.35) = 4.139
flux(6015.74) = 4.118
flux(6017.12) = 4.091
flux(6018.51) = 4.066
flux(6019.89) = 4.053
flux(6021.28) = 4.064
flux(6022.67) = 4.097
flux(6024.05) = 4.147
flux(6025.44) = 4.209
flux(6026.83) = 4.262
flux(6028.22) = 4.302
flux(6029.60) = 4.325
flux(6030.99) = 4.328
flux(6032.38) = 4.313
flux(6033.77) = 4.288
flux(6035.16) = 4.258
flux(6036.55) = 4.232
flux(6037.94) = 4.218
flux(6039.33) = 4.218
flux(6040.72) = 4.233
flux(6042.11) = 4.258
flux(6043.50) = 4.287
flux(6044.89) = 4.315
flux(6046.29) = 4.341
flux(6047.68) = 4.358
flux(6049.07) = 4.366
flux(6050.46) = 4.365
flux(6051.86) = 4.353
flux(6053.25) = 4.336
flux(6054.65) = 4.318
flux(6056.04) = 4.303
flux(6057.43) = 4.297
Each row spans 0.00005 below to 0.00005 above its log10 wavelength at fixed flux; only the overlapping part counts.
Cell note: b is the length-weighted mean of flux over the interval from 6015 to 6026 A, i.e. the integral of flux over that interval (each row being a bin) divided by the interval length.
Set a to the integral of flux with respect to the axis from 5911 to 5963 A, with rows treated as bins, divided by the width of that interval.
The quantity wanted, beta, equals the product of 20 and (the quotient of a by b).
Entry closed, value 20.8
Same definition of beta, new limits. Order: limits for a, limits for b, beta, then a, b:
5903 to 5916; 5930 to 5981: 19.2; 4.18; 4.34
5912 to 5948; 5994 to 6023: 20.2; 4.27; 4.22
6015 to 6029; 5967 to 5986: 19.0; 4.14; 4.37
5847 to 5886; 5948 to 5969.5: 19.7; 4.26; 4.32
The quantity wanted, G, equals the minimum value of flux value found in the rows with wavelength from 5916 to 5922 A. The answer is 4.146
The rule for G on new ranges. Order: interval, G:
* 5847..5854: 4.237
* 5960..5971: 4.326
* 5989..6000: 4.236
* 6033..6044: 4.218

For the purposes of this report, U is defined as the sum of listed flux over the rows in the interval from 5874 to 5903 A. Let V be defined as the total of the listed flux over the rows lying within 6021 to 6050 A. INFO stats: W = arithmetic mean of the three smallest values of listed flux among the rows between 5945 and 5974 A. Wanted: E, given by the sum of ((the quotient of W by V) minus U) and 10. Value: -69.4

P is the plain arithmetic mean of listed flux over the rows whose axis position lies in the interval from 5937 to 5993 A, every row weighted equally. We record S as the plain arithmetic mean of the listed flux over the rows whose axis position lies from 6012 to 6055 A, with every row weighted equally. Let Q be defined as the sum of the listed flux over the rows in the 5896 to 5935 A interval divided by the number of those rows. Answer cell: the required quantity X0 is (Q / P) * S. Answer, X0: 4.05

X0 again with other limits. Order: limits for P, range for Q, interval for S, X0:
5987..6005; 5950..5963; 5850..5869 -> 4.24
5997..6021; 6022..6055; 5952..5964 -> 4.38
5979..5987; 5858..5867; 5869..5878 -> 4.32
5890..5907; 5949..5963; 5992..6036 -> 4.96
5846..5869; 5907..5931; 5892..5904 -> 3.57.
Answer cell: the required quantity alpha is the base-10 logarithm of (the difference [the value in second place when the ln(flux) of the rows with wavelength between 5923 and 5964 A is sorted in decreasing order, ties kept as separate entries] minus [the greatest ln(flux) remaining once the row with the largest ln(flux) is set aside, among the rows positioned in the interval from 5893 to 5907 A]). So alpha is -1.3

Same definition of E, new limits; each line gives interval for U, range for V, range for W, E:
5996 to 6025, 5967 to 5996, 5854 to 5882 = -78.3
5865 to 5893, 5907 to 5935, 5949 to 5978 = -74.9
